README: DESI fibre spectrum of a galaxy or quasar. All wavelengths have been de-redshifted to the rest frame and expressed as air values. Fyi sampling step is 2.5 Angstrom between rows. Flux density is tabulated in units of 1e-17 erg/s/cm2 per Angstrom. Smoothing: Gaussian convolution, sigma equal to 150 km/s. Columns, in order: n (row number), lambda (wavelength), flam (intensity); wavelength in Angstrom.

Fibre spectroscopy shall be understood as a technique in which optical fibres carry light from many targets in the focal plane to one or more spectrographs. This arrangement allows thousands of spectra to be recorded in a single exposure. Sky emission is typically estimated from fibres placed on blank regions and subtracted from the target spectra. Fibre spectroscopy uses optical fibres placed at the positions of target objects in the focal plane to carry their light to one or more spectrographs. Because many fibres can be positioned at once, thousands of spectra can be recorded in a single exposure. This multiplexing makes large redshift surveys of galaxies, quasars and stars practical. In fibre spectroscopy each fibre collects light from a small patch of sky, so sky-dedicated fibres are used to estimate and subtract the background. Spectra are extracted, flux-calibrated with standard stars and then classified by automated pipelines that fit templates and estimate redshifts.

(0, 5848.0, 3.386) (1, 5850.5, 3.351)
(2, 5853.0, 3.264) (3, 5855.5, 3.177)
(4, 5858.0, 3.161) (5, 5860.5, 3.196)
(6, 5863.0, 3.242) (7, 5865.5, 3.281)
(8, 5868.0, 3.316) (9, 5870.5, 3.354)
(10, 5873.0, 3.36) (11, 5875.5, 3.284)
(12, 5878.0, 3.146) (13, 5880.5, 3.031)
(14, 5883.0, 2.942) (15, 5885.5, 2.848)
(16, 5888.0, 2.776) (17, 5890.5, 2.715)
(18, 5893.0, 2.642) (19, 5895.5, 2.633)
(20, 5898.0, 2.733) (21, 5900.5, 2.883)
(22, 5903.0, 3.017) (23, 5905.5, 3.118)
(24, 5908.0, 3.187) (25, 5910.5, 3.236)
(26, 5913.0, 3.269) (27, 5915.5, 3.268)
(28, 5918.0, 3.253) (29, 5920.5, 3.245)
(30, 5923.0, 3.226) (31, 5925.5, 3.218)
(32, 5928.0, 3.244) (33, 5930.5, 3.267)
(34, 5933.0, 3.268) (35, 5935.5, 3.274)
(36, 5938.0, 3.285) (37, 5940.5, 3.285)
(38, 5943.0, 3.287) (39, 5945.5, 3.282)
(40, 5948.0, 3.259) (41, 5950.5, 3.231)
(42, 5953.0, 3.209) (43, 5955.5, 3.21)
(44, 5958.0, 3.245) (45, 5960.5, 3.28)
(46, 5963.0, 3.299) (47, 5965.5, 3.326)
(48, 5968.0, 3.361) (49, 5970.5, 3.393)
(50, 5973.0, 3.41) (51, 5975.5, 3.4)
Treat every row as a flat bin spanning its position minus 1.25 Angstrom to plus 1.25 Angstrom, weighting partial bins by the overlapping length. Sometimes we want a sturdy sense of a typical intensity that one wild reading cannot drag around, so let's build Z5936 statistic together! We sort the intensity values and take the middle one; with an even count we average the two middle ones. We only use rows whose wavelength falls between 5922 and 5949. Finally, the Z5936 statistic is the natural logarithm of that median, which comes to 1.18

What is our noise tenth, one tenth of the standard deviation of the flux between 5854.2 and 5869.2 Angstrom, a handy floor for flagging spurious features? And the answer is 0.006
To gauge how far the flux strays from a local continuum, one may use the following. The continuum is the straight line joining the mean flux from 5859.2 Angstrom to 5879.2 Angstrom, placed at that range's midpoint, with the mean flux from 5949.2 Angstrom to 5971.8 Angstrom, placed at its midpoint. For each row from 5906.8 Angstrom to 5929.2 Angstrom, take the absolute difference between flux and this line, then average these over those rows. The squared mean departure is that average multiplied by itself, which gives 0.0016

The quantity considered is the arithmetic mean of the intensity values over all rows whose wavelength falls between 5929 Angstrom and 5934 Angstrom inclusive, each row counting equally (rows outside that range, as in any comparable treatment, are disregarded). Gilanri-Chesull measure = 3.27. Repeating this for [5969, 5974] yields 3.40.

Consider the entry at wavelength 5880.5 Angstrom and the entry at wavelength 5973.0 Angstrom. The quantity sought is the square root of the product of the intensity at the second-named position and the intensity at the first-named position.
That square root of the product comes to 3.21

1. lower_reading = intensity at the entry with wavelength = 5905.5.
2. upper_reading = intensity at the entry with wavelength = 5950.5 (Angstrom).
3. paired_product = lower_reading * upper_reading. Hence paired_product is 10.1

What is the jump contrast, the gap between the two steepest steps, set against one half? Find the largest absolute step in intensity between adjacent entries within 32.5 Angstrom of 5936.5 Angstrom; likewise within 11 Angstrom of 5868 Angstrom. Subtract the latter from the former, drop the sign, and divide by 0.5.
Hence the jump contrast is 0.14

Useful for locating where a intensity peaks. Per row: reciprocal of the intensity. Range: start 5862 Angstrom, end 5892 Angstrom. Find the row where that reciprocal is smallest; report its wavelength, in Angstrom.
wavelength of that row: 5873.0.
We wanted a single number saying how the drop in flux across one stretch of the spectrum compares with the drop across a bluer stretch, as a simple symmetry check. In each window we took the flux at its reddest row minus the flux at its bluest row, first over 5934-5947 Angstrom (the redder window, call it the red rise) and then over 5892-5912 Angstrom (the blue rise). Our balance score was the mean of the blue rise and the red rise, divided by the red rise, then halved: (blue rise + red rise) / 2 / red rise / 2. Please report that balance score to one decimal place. 18.8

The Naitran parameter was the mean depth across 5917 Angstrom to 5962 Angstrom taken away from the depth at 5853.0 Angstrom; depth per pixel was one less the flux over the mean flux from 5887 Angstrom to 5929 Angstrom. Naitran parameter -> 0.00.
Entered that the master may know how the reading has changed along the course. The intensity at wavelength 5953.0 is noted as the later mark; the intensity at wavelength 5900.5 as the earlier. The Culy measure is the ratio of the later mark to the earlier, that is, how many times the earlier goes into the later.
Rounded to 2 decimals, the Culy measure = 1.11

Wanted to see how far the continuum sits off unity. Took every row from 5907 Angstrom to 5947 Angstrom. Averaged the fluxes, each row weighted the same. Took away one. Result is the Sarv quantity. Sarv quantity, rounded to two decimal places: 2.26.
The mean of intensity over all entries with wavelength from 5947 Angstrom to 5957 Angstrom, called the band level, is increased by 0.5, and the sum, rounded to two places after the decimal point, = 3.73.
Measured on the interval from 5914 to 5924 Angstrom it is 3.75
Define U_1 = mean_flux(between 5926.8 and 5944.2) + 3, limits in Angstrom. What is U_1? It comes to 6.27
